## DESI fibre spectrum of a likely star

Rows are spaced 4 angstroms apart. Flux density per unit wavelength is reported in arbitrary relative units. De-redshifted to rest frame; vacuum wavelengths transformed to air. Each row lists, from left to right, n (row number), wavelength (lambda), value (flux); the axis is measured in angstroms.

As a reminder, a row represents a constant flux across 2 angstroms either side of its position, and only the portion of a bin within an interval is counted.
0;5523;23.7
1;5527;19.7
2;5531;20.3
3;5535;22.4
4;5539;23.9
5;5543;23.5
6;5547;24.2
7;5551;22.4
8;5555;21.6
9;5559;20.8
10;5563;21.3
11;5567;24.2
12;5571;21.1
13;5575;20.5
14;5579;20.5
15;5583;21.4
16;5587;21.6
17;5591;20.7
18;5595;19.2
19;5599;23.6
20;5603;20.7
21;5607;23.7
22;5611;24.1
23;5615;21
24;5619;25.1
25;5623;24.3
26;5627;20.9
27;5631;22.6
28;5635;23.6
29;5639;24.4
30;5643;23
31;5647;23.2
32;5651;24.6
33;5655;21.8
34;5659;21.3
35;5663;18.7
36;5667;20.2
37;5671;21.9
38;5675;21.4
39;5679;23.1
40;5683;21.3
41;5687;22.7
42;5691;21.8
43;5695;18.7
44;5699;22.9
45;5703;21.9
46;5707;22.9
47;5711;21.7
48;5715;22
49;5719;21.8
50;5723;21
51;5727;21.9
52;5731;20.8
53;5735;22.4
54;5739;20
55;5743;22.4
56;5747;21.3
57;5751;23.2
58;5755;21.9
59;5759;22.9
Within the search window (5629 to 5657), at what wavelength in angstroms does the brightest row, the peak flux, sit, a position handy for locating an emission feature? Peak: 5651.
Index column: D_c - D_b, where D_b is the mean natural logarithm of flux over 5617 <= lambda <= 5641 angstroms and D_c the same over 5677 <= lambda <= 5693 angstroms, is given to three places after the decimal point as -0.054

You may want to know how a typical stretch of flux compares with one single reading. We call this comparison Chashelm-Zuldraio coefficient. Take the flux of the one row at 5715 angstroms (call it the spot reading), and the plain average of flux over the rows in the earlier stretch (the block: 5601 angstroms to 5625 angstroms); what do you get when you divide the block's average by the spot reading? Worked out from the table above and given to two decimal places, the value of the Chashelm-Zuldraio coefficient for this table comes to 1.05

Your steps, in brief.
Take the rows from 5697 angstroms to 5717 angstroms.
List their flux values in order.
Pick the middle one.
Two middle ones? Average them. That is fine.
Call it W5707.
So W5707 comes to 22.00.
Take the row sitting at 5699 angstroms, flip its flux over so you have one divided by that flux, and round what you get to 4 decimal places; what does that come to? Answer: 0.0437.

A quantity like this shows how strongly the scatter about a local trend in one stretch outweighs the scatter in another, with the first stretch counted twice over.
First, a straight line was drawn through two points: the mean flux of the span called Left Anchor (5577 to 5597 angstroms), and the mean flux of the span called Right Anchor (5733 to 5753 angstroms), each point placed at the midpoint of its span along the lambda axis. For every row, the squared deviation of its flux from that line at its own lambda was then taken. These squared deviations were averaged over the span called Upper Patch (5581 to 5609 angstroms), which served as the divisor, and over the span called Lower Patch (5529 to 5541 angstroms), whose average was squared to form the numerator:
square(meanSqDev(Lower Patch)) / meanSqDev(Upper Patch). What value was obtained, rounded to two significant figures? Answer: 12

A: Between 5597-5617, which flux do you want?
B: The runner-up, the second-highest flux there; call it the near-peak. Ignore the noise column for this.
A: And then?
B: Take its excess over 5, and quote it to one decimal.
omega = 18.7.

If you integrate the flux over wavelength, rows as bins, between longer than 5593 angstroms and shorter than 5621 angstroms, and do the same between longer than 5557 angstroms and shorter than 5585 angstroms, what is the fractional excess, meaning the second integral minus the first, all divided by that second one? -0.051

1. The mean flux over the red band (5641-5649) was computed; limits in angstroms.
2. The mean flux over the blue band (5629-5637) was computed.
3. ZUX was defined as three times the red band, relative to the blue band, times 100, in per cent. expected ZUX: 300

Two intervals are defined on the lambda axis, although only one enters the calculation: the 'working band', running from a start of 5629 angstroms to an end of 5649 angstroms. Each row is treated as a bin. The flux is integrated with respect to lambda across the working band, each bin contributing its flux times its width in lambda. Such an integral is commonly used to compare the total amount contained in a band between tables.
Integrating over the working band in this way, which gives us 467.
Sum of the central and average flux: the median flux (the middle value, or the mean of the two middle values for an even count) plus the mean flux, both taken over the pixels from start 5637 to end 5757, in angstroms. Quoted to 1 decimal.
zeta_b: 43.8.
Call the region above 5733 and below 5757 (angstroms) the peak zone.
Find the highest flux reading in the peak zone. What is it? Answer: 23.2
